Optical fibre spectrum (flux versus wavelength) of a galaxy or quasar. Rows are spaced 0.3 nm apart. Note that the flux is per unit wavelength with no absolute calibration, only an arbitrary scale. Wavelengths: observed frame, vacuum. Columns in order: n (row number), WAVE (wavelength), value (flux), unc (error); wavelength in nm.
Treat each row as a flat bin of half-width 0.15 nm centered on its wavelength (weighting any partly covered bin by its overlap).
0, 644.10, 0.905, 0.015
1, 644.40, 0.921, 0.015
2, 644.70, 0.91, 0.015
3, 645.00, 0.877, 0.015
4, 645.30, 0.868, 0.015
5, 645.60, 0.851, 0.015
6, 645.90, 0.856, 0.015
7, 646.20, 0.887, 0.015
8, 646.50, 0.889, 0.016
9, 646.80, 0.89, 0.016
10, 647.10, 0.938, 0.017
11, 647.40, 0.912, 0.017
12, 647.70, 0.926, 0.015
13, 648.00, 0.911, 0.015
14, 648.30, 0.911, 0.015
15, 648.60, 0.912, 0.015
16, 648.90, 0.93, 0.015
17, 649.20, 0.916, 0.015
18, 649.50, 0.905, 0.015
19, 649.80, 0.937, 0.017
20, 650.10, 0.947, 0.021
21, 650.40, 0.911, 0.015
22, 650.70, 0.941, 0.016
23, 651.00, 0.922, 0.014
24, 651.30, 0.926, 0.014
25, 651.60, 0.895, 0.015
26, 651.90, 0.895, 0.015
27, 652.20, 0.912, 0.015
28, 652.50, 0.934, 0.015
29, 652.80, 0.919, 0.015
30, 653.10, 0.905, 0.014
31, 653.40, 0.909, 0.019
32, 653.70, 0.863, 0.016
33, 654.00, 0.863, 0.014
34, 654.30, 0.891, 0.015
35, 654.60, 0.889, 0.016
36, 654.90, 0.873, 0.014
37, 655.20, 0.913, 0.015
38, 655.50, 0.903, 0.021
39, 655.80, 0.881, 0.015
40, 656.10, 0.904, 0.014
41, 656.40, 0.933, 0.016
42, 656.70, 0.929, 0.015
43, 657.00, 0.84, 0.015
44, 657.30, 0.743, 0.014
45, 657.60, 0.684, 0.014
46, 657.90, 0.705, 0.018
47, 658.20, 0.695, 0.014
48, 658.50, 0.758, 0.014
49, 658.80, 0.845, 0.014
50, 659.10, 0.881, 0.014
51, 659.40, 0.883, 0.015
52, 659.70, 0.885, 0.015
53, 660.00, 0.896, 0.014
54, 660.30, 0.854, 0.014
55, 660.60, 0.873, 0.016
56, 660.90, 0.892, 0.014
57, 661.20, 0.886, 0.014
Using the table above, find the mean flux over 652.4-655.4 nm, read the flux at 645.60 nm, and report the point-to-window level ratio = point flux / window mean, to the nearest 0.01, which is 0.95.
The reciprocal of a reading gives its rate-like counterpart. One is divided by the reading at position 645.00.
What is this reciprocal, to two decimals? 1.14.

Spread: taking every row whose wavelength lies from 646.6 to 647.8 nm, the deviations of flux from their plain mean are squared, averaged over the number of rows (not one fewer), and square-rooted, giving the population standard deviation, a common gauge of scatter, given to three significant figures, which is 0.0179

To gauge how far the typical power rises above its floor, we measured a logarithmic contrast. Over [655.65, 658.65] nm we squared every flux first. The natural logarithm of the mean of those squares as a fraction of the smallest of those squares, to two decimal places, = 0.35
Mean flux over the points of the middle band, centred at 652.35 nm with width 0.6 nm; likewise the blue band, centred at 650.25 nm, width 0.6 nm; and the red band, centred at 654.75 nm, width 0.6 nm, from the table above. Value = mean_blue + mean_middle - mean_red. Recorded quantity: 0.97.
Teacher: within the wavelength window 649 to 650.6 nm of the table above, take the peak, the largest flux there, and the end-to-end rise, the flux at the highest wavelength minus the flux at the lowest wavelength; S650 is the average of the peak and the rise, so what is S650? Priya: 0.471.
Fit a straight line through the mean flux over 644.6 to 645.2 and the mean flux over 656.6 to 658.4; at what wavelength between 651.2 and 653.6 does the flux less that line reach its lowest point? 651.60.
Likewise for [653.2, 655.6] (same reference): 653.70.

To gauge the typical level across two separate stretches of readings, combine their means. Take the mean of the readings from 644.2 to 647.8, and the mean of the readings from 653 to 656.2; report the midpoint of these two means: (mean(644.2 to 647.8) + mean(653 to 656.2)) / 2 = 0.892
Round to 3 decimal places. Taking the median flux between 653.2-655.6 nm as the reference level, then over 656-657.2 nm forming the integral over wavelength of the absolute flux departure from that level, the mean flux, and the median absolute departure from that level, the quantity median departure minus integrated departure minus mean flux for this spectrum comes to -0.904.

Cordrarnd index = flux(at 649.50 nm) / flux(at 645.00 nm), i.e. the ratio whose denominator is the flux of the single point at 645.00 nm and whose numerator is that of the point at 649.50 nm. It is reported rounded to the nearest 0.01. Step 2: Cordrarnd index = 1.03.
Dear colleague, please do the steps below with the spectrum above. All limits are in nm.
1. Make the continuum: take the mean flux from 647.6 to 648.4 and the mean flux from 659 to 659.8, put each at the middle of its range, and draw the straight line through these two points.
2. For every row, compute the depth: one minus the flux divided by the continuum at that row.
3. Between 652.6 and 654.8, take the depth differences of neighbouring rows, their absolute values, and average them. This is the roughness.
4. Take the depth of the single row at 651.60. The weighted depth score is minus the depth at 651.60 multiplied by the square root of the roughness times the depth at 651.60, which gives -0.0002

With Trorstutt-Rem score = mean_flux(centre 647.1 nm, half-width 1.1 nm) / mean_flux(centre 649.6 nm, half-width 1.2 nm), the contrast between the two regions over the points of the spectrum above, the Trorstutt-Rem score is 0.98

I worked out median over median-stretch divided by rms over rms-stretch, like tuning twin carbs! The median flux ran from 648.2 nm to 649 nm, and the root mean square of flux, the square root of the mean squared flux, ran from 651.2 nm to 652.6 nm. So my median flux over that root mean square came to 1.00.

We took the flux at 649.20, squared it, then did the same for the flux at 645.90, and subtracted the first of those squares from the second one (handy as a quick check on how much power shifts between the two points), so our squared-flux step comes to -0.11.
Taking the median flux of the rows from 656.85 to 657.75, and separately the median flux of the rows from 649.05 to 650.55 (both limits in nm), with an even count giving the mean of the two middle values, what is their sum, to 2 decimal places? 1.66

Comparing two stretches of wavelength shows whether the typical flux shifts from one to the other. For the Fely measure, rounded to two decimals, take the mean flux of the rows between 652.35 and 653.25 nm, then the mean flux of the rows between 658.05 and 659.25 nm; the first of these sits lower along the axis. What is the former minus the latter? 0.12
